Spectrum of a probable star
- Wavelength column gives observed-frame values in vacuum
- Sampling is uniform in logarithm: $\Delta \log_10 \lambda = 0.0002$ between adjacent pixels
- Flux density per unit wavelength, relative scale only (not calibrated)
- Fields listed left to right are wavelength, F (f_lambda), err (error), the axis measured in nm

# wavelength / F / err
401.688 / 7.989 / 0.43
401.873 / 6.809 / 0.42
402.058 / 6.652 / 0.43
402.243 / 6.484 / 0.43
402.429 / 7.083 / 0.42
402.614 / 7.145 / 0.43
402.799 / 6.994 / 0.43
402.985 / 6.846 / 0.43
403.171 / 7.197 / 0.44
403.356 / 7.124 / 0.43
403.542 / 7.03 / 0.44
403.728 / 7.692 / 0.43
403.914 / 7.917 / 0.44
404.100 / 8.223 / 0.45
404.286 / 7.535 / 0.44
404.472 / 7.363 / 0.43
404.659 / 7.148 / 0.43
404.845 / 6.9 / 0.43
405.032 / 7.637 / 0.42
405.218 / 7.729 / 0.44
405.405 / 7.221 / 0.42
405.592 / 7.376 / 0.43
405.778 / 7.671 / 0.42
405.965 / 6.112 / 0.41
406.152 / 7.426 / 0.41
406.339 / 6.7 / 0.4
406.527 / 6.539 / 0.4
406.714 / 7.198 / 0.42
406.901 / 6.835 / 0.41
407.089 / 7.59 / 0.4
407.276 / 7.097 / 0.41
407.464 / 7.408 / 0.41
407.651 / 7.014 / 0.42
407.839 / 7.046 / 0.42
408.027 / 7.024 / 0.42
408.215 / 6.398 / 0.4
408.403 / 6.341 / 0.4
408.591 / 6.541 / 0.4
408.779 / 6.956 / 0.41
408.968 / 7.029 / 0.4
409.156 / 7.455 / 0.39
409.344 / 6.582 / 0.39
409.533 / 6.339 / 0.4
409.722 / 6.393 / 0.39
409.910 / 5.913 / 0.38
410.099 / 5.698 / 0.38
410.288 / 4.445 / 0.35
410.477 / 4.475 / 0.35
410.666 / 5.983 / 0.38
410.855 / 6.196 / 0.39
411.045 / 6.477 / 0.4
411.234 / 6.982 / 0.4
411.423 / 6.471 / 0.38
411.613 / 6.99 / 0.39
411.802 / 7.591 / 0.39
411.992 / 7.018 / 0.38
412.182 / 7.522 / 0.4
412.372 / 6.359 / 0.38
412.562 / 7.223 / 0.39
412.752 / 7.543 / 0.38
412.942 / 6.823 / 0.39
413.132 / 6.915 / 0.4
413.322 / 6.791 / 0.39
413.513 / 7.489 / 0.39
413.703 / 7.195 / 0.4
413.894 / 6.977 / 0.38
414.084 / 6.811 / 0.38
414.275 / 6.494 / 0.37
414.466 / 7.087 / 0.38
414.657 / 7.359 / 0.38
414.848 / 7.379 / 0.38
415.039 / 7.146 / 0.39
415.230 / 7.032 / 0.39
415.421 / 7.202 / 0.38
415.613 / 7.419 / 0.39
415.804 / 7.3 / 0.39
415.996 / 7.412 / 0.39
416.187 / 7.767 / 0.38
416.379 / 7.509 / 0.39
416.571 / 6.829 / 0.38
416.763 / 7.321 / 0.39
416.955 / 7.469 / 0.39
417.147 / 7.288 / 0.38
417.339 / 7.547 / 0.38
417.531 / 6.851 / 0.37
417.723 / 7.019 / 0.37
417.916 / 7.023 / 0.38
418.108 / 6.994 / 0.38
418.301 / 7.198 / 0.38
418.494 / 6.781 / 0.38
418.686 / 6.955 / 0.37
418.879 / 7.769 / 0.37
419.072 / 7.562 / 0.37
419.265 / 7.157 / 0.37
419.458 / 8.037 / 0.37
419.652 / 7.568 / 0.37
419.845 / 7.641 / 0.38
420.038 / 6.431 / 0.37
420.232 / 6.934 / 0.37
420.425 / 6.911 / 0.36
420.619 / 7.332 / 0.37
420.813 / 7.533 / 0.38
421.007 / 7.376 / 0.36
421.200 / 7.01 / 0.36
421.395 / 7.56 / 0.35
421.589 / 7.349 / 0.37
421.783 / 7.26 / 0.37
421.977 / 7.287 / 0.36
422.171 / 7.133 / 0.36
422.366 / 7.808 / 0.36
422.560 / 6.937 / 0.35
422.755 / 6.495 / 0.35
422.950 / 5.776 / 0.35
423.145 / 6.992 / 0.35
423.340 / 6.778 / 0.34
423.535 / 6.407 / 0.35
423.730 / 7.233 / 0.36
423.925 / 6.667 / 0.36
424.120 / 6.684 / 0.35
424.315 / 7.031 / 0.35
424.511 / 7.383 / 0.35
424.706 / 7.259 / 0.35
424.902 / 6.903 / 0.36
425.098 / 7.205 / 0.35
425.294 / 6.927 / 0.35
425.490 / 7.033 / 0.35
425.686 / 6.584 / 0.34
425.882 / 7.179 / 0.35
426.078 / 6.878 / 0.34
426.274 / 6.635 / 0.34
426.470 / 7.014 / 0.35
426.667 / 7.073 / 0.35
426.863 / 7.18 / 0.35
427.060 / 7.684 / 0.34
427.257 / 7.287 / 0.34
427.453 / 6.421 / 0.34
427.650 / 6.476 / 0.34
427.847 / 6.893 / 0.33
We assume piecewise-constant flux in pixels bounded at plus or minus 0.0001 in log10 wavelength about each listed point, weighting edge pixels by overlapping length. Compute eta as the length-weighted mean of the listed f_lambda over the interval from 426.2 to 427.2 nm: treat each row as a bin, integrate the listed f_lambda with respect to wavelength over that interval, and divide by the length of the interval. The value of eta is 7.13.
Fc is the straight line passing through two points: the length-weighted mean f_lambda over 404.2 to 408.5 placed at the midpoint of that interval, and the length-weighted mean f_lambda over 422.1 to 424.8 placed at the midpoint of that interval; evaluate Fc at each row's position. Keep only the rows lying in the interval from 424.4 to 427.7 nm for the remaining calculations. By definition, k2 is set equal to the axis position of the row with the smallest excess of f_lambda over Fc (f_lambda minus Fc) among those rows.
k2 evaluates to 427.453 nm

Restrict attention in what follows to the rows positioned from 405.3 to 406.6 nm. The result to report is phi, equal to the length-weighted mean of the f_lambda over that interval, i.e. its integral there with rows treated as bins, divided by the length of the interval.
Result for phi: 7.02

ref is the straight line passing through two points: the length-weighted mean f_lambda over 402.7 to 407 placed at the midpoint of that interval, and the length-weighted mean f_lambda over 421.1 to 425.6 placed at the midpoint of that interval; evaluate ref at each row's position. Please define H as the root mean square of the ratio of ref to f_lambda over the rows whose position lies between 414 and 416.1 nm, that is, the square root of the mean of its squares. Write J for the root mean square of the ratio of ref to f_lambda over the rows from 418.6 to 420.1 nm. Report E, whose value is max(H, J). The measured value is 1.00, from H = 1.00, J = 0.96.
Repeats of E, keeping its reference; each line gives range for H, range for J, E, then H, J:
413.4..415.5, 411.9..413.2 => 1.02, 1.00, 1.02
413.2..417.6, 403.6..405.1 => 0.99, 0.99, 0.96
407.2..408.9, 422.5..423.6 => 1.07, 1.05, 1.07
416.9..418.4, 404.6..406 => 1.01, 0.99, 1.01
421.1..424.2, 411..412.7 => 1.03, 1.01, 1.03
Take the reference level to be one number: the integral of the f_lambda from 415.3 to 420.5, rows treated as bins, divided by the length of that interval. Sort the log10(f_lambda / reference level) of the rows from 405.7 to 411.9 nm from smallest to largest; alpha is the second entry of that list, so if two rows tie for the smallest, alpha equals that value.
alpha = -0.210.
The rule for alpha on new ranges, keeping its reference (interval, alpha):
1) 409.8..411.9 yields -0.210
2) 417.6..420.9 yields -0.029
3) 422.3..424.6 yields -0.054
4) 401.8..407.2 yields -0.049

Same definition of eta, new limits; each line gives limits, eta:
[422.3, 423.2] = 6.76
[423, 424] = 6.77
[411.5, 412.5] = 7.08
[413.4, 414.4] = 6.99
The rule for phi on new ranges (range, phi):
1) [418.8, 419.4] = 7.52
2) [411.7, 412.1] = 7.31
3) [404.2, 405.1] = 7.30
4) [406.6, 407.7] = 7.19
